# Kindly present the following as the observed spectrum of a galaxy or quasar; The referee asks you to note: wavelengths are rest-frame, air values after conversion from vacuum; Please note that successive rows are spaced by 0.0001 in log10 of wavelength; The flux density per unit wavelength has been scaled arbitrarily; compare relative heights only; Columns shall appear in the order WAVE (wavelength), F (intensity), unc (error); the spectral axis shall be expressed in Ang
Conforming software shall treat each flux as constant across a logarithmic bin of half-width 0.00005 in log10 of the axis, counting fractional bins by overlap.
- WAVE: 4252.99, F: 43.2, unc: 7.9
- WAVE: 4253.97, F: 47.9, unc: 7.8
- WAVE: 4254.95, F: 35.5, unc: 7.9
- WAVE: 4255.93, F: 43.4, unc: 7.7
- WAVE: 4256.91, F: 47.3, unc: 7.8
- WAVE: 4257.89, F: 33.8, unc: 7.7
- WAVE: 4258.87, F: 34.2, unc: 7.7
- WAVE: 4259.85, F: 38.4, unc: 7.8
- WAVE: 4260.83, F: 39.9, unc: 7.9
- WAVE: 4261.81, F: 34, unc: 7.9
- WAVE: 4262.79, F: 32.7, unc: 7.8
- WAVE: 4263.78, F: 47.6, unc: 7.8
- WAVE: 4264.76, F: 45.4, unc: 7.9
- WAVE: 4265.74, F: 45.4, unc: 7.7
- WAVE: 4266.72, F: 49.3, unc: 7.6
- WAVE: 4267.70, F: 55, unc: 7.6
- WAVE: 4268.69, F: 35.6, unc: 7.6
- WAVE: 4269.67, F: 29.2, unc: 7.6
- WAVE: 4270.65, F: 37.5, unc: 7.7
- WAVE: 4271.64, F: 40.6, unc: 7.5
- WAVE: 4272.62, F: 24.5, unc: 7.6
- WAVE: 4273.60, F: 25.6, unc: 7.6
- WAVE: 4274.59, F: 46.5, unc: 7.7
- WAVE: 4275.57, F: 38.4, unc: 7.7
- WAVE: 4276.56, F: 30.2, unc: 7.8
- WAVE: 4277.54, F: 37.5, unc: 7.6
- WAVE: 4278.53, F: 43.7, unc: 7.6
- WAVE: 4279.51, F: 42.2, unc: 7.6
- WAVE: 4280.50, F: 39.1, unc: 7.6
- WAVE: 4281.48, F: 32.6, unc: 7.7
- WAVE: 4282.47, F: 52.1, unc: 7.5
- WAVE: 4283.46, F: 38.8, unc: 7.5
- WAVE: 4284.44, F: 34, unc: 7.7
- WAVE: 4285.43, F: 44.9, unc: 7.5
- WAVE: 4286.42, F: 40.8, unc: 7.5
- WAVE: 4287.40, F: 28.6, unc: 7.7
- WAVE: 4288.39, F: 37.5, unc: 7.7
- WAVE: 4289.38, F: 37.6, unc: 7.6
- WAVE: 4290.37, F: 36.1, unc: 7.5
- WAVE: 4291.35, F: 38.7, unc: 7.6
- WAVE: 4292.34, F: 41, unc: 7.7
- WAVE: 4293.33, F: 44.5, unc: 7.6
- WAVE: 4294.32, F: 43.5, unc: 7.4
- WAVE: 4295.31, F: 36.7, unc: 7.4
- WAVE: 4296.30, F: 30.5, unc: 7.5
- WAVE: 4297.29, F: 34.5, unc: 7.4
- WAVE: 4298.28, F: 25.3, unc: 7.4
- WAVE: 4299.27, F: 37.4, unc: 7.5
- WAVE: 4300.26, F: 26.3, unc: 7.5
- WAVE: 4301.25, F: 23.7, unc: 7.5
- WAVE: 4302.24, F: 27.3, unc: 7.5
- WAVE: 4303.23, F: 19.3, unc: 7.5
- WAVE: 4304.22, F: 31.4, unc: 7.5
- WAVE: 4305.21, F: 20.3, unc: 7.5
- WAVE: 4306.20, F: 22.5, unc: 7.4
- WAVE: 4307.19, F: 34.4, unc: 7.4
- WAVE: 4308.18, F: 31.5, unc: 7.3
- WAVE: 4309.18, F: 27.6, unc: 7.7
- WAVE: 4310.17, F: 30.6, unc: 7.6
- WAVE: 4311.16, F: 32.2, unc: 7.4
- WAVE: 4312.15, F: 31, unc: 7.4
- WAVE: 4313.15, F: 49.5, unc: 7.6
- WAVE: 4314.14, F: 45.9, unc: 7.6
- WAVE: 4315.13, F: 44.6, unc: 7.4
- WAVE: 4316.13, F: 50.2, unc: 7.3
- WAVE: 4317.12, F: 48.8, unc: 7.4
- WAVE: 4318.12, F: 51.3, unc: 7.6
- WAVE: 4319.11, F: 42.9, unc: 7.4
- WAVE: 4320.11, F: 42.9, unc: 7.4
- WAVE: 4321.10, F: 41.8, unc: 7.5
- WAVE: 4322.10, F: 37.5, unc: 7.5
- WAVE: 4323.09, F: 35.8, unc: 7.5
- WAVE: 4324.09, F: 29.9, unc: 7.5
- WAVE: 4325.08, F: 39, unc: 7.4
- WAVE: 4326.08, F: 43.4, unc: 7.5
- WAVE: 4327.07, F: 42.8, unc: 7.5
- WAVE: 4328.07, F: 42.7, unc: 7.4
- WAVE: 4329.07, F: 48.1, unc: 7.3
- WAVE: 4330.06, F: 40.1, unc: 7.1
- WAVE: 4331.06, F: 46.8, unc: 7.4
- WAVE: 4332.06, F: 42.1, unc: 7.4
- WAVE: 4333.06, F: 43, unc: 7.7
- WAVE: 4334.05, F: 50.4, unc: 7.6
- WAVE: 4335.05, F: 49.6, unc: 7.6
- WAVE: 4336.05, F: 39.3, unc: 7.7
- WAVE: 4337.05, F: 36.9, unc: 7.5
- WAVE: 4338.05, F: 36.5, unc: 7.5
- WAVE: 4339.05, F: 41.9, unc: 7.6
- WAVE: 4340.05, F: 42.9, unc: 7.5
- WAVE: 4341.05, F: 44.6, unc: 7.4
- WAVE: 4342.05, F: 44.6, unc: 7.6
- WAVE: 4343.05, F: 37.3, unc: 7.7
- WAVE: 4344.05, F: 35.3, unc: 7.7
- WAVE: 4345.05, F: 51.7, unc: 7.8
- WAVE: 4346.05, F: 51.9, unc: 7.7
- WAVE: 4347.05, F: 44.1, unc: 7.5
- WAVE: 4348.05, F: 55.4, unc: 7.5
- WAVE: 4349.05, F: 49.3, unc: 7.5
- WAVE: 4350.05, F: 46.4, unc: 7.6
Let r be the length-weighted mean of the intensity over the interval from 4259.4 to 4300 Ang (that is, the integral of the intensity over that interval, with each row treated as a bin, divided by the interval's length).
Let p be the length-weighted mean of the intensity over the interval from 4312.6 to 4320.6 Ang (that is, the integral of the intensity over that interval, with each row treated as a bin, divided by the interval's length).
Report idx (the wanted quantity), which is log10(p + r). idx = 1.93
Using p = 46.9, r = 38.3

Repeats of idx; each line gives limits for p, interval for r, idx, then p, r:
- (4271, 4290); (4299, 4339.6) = 1.88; 37.6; 38.1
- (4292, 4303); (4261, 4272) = 1.87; 33.2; 41.1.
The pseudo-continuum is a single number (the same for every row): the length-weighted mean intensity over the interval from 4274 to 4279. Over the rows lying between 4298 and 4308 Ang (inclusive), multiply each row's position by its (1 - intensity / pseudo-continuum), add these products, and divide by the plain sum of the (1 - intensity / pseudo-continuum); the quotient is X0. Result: 4302.9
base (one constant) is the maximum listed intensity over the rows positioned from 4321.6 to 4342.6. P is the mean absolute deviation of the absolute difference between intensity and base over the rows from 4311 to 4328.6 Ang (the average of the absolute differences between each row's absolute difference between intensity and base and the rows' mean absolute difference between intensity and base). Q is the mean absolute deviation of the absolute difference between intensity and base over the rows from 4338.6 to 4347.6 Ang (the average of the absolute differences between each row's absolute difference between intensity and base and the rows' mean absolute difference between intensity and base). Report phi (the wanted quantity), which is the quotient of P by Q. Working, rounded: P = 5.0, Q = 3.4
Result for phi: 1.46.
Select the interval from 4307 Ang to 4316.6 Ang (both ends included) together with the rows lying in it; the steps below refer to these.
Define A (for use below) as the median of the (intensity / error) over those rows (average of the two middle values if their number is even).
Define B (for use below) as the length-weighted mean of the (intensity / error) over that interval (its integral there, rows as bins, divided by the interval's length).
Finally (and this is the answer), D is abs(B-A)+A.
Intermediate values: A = 4.5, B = 5.06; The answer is 5.06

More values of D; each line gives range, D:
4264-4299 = 5.06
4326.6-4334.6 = 6.00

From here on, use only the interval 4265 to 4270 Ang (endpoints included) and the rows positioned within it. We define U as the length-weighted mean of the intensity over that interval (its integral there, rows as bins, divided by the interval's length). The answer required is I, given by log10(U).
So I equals 1.64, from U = 43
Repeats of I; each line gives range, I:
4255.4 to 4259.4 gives 1.60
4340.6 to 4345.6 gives 1.63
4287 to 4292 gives 1.56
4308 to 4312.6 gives 1.48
